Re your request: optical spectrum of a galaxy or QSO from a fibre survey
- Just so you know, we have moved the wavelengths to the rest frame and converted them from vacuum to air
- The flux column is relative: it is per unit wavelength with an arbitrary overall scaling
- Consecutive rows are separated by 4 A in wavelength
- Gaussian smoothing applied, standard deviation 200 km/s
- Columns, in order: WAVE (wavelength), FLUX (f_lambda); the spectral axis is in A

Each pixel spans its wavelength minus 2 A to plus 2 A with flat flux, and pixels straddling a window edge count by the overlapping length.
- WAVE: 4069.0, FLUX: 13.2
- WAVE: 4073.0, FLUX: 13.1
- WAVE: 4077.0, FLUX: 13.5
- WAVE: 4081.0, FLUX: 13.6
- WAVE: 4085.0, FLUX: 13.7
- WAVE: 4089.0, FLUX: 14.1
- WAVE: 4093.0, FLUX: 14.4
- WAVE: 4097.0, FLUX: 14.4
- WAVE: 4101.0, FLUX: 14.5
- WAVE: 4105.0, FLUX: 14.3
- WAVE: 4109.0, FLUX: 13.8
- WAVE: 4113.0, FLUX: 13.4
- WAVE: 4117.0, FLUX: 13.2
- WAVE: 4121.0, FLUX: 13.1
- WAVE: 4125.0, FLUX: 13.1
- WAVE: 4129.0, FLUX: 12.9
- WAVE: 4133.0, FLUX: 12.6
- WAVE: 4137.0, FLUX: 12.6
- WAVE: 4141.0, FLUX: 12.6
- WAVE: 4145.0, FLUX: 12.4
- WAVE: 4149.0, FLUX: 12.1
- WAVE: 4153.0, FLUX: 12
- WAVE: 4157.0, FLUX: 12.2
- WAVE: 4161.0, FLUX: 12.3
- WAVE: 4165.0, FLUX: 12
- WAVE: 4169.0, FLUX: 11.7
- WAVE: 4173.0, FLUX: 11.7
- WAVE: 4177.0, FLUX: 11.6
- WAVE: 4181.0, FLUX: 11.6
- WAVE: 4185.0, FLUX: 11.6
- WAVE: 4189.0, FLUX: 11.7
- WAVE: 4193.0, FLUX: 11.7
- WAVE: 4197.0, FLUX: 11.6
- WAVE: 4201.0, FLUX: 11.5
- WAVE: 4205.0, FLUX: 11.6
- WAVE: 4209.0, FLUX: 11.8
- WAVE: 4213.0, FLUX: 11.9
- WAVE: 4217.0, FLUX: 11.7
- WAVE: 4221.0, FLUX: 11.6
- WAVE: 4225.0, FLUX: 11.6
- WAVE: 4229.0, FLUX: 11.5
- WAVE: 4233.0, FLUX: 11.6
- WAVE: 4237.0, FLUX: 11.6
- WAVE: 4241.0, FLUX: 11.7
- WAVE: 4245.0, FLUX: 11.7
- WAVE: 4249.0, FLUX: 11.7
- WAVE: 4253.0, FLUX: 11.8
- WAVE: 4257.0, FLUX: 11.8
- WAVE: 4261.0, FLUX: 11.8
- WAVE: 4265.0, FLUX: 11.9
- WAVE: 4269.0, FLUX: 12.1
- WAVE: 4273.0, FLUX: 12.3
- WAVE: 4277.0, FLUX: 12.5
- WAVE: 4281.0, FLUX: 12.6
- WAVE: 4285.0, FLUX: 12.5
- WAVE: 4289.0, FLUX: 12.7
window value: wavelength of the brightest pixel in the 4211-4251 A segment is 4213.0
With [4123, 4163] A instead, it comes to 4125.0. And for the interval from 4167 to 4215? 4213.0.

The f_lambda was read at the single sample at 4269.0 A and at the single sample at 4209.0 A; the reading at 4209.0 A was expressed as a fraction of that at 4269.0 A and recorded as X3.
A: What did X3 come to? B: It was 0.98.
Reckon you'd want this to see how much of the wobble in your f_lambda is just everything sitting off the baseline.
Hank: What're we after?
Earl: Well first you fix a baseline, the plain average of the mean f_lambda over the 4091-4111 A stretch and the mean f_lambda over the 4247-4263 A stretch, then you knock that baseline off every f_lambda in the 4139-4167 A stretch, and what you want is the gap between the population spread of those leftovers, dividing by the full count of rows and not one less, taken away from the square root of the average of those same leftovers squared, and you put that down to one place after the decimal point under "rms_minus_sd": 0.6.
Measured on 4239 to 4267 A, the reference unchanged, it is 1.2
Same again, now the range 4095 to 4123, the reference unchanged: 0.4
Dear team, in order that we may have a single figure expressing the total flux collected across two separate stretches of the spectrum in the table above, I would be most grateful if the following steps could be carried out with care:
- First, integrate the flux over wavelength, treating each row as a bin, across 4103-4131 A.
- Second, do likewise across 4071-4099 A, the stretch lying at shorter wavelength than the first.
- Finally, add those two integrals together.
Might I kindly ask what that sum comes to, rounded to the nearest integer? 762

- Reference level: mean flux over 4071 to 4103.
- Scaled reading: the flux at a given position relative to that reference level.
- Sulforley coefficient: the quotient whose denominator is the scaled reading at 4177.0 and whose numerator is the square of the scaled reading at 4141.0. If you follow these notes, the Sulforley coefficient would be 0.98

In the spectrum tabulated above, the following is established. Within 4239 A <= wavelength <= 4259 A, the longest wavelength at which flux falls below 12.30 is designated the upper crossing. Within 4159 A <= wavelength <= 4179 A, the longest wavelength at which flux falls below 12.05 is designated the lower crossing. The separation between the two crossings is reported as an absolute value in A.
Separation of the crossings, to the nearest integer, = 80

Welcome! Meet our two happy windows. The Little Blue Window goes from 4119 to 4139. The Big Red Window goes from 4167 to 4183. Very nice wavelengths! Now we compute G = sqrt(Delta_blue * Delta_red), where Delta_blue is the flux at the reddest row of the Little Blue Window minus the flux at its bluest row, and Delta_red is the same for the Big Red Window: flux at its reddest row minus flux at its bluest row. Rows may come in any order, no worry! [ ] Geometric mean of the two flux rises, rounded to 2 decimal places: 0.22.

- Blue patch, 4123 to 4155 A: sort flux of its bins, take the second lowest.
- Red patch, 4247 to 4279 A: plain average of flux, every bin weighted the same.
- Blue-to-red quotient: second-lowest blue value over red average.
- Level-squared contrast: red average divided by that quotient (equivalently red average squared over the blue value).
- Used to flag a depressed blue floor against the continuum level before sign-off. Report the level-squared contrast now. 11.9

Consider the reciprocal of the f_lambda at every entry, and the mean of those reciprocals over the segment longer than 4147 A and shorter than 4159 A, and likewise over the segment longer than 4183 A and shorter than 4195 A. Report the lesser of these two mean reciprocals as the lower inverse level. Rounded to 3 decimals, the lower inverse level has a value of 0.083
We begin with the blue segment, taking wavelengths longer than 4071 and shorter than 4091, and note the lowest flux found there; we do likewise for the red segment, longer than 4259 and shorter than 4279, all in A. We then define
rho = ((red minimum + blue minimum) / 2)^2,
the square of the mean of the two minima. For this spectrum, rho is 155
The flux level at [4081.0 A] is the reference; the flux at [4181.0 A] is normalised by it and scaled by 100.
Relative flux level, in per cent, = 85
